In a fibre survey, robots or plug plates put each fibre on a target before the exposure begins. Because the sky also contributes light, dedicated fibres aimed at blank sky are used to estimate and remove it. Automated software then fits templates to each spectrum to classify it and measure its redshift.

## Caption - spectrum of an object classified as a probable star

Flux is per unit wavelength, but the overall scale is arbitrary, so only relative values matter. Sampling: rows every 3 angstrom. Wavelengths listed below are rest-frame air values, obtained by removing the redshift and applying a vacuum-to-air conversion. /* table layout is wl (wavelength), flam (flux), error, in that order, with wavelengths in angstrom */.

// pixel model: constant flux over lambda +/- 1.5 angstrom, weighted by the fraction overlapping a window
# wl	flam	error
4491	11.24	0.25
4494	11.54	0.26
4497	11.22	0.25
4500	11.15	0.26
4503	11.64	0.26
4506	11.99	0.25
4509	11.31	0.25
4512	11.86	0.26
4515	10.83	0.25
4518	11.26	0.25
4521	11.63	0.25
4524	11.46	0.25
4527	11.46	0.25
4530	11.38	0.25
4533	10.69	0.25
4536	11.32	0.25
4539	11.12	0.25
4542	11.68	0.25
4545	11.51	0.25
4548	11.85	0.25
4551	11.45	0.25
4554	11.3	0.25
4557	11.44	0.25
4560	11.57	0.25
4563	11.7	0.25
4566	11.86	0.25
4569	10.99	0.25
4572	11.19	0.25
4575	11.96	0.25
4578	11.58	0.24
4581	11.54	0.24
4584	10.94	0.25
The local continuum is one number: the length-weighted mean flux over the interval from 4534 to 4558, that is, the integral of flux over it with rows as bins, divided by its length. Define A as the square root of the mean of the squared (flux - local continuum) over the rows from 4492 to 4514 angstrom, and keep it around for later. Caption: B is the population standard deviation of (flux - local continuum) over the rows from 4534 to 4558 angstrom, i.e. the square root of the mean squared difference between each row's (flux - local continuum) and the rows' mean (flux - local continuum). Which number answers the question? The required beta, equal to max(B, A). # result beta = 0.310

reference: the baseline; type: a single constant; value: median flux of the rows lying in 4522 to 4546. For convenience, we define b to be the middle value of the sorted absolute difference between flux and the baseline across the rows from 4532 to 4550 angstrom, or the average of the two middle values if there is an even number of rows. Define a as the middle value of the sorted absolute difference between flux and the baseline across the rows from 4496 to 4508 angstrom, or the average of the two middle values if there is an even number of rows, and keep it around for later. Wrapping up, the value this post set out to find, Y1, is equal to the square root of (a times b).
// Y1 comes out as 0.262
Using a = 0.245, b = 0.280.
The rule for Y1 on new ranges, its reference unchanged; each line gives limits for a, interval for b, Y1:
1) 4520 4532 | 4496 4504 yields 0.094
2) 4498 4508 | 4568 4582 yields 0.249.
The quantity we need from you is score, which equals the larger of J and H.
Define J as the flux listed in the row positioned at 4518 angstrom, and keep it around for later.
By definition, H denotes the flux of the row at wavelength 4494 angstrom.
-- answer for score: 11.5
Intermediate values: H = 11.54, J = 11.26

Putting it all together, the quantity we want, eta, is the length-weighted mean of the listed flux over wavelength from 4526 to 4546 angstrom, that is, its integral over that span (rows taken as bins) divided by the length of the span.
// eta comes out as 11.3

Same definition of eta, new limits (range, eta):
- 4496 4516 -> 11.4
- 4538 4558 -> 11.5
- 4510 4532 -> 11.4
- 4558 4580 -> 11.5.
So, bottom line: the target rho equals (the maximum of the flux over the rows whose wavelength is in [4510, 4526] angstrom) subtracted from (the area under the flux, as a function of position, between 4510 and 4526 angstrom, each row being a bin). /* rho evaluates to 171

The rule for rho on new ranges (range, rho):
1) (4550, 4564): 149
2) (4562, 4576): 149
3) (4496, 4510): 149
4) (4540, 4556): 173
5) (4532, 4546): 146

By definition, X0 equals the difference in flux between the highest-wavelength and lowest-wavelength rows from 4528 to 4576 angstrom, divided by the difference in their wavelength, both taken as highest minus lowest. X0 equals 0.013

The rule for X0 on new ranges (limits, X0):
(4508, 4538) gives 0.000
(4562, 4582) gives -0.009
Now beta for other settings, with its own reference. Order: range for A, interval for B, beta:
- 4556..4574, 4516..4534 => 0.300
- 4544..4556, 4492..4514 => 0.298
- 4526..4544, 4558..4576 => 0.353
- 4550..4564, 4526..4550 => 0.332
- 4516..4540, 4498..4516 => 0.406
